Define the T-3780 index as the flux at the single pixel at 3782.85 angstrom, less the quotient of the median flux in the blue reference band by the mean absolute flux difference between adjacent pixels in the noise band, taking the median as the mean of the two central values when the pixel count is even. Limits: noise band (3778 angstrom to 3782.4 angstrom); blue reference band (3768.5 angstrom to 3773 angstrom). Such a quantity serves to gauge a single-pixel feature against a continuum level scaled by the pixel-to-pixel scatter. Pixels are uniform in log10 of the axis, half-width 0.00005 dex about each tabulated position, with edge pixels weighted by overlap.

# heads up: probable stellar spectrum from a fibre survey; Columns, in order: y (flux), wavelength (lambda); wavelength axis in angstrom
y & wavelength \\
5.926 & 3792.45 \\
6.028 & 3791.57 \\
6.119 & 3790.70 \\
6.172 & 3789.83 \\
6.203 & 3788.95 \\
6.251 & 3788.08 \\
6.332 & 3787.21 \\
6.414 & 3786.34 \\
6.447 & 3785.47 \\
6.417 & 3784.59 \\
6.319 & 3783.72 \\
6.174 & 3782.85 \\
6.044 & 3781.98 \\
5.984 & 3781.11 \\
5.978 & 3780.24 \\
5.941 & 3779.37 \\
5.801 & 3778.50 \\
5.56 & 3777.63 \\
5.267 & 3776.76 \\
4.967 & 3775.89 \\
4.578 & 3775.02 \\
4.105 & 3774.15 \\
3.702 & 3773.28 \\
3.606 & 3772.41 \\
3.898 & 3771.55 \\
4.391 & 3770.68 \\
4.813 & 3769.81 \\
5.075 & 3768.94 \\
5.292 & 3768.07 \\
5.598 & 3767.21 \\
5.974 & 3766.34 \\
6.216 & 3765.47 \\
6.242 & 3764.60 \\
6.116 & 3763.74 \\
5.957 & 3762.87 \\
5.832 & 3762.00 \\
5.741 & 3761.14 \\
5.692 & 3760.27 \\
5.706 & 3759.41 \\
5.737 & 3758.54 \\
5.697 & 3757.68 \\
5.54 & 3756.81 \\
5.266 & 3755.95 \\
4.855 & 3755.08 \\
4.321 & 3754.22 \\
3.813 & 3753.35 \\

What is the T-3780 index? -66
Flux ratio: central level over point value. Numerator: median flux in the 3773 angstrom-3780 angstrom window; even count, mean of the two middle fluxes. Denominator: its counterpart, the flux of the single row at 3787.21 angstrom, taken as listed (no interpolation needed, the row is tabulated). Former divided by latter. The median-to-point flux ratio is 0.81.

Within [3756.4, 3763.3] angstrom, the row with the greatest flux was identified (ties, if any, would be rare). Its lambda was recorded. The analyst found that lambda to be 3762.87 angstrom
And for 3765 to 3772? 3765.47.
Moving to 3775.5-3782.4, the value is 3781.98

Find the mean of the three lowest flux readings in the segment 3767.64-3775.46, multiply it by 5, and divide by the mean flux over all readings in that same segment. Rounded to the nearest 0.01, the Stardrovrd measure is 4.26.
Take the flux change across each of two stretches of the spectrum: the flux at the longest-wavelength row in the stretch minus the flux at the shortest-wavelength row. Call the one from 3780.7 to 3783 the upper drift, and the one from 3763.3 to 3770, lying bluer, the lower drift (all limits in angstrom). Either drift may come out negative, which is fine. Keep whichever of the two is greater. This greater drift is 0.19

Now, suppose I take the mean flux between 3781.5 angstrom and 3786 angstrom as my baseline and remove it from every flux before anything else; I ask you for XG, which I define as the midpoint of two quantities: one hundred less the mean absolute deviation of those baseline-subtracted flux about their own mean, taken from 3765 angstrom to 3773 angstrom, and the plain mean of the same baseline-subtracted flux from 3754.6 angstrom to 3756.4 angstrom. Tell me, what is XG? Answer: 49.0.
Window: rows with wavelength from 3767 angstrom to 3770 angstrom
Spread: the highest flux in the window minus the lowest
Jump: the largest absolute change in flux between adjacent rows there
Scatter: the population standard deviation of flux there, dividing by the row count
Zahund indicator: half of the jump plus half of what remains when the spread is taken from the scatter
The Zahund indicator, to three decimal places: -0.095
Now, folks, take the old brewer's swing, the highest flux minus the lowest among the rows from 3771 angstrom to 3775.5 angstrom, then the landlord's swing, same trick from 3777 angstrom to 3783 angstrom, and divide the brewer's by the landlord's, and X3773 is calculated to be 1.6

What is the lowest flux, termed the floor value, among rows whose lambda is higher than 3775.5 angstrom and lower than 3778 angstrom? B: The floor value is 4.967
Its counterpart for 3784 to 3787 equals 6.414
